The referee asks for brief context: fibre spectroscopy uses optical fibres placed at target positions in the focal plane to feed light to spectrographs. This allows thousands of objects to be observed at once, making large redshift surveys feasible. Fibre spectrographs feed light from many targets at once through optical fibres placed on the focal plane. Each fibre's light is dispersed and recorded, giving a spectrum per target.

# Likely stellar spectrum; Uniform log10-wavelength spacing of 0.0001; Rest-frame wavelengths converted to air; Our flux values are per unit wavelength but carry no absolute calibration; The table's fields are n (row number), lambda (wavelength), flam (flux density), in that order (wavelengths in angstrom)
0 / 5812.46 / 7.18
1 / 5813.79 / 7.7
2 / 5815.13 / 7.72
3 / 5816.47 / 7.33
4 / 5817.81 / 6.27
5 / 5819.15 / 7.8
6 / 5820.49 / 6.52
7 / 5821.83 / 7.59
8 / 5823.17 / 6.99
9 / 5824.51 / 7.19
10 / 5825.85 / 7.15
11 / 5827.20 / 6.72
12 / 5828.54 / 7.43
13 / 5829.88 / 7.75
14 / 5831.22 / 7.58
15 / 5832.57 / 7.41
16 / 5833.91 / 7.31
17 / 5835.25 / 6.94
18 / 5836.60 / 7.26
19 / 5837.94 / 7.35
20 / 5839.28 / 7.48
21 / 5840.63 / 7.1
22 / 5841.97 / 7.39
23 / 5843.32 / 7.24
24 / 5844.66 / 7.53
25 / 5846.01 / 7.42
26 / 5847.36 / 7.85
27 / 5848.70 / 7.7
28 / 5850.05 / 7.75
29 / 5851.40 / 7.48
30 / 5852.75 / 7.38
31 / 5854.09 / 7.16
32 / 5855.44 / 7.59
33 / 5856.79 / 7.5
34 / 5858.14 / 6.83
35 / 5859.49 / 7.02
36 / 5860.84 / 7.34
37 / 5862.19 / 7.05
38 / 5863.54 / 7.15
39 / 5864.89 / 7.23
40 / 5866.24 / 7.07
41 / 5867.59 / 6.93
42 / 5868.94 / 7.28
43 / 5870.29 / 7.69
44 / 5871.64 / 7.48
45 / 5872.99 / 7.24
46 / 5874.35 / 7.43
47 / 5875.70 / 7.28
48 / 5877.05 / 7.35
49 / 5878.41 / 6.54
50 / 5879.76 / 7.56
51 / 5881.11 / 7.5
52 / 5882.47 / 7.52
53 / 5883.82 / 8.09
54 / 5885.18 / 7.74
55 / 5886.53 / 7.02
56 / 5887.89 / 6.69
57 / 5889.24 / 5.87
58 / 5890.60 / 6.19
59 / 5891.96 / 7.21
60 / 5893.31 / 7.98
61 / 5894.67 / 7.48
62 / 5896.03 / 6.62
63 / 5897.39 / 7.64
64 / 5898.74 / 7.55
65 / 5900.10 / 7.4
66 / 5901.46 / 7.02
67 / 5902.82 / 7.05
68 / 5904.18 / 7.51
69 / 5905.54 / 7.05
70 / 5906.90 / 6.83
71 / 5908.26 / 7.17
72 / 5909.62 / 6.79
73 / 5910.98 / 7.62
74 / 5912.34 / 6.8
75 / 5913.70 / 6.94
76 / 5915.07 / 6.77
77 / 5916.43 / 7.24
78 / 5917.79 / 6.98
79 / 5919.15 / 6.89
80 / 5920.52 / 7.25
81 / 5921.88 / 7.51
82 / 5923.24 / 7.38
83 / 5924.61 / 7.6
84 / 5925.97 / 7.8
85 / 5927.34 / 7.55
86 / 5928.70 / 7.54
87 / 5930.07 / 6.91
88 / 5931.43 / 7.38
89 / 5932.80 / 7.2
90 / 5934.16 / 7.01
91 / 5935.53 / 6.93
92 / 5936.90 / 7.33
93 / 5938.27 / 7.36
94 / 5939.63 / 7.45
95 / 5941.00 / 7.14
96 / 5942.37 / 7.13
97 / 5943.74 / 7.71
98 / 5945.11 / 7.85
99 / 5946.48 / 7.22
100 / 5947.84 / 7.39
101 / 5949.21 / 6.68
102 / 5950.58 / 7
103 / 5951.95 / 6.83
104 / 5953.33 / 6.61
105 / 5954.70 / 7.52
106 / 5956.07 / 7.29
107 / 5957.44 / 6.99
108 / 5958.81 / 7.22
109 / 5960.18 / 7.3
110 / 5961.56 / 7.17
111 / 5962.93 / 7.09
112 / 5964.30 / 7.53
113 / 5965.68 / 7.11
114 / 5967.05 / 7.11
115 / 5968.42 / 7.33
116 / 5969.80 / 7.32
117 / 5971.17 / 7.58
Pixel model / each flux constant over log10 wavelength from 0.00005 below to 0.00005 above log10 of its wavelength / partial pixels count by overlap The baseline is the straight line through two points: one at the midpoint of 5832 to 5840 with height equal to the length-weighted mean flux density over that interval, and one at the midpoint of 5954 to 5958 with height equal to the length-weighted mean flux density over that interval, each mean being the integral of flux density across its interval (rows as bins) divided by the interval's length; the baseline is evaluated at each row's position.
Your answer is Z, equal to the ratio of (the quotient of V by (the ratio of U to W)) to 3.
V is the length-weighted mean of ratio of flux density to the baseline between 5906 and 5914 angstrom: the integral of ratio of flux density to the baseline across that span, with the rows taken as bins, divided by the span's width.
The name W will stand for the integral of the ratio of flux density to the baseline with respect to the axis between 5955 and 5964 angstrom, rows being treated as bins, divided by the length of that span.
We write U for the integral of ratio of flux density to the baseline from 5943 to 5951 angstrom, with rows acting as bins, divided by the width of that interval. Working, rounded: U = 1.01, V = 0.97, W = 0.99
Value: 0.317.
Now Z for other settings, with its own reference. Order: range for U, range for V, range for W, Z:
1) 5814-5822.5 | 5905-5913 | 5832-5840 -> 0.325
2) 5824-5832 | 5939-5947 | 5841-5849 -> 0.349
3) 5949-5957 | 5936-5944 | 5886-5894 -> 0.326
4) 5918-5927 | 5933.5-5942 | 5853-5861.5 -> 0.323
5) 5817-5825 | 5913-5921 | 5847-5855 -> 0.342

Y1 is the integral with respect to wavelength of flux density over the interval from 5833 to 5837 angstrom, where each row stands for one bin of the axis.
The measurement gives 28.7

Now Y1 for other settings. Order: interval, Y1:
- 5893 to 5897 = 29.2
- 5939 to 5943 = 28.9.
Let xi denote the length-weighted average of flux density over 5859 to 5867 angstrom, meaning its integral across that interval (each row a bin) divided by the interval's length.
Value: 7.14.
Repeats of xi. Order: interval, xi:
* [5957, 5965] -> 7.22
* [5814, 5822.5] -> 7.23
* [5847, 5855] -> 7.55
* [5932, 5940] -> 7.21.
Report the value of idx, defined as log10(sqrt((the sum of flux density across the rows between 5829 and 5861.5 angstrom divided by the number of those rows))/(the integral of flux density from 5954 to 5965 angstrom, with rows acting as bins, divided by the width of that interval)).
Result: -0.427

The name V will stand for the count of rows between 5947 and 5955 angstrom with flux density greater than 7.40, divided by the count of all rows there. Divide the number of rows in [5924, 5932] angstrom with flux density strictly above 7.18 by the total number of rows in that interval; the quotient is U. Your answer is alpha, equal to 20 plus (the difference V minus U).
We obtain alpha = 19.3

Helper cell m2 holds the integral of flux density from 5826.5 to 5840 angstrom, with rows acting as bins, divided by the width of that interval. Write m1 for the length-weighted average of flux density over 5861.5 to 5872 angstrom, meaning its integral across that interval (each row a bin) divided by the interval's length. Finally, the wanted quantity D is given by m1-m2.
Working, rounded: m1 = 7.23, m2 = 7.32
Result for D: -0.09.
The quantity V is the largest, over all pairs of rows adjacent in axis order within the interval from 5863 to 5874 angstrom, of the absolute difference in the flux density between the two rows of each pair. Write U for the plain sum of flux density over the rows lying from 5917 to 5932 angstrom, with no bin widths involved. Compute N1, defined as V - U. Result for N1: -80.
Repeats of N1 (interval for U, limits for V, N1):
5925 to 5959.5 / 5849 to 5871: -180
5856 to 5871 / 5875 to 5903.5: -78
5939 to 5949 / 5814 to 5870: -50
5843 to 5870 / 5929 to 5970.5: -146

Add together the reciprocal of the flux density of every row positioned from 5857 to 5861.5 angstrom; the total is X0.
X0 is 0.425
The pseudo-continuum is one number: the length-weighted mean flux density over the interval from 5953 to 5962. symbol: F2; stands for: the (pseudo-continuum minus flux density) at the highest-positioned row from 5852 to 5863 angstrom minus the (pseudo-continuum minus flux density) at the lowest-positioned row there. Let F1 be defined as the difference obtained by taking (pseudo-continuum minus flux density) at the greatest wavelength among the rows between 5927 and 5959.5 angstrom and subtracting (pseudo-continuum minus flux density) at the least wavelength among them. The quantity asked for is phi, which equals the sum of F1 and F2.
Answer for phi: 0.7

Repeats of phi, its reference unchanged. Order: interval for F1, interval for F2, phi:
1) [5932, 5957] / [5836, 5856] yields -0.4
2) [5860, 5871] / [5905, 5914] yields -0.2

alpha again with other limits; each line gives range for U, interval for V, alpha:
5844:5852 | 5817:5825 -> 19.3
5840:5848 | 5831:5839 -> 19.5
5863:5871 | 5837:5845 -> 19.8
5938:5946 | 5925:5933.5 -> 19.8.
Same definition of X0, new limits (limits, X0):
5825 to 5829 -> 0.423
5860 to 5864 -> 0.418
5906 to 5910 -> 0.433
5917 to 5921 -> 0.426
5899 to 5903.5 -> 0.419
